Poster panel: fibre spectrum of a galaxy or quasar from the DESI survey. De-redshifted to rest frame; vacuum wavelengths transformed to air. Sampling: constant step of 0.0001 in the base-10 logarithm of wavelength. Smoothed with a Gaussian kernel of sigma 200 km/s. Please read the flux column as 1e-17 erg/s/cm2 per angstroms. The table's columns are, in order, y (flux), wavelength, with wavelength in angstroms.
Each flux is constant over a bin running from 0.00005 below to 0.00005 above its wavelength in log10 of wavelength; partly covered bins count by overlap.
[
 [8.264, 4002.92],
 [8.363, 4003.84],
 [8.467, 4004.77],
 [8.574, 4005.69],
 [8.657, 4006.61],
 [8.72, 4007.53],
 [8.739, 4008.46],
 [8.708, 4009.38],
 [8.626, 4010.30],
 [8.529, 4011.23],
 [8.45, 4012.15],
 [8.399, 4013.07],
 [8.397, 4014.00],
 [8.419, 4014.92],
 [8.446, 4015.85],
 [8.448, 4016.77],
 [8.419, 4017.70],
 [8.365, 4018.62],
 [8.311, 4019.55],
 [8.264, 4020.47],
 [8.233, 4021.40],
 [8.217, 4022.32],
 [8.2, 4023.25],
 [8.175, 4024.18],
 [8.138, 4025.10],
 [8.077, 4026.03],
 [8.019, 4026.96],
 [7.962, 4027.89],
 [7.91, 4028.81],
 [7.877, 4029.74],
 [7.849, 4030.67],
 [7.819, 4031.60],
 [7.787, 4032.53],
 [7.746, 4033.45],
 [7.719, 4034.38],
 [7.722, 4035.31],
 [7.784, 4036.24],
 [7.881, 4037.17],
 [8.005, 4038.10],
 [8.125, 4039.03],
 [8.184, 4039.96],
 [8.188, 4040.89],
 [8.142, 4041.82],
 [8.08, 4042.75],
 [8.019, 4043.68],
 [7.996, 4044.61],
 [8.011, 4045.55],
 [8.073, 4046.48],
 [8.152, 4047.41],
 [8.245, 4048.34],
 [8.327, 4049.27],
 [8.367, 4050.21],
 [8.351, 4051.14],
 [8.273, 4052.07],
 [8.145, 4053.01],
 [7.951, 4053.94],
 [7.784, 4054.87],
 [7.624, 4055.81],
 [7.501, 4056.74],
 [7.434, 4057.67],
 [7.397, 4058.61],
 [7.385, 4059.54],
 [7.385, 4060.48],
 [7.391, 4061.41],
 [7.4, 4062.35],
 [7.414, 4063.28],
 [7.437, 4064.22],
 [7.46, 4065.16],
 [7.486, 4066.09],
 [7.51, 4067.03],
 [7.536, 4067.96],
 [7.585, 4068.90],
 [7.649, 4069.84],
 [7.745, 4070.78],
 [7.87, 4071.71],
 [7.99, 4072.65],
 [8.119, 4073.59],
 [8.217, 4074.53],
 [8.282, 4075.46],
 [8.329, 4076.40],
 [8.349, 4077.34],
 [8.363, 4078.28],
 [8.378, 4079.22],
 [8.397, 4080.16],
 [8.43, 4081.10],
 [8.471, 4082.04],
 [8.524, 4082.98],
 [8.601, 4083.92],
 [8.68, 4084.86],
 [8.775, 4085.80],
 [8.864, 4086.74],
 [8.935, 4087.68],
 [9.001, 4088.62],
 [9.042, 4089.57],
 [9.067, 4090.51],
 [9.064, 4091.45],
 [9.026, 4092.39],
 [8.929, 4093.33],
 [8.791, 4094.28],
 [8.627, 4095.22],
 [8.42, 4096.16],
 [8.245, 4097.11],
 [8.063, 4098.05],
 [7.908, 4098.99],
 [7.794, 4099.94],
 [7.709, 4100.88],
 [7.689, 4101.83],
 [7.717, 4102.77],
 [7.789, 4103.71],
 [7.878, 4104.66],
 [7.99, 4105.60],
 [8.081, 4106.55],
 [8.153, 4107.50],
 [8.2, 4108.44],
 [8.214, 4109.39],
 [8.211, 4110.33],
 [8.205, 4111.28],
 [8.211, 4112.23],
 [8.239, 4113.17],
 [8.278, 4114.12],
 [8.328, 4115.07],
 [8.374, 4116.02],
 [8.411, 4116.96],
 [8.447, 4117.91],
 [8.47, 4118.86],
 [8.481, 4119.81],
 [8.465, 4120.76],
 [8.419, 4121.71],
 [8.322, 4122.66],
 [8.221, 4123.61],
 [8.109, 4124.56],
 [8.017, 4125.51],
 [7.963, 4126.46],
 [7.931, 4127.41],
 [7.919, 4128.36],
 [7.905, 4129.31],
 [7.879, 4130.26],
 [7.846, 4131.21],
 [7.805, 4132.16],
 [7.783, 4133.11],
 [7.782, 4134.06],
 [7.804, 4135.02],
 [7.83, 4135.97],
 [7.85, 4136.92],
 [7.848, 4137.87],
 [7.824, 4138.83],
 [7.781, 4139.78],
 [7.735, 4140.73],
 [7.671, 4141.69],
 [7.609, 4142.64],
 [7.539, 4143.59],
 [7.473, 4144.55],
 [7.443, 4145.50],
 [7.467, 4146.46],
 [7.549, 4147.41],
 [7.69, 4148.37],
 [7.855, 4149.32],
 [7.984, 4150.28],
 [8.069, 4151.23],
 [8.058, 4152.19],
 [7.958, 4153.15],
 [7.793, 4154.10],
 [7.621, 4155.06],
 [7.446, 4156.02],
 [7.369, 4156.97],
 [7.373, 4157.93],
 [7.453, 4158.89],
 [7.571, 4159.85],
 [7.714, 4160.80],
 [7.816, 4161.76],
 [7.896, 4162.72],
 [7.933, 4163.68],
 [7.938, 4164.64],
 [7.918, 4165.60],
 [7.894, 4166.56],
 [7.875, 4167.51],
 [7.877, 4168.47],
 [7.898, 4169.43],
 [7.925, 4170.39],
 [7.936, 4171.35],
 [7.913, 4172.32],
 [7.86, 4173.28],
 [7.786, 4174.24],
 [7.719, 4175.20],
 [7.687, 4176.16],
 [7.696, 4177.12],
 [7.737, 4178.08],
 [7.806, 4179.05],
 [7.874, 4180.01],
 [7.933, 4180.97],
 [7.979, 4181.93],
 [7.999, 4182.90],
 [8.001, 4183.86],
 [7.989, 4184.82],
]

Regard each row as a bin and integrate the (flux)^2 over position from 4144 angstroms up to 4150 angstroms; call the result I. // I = 346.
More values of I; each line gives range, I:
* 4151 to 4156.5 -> 336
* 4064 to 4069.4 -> 304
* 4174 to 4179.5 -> 329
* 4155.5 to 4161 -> 308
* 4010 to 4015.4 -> 387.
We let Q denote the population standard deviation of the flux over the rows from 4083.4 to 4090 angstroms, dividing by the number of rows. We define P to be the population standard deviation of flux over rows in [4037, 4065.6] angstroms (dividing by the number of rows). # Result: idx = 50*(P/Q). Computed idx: 114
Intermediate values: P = 0.35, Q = 0.15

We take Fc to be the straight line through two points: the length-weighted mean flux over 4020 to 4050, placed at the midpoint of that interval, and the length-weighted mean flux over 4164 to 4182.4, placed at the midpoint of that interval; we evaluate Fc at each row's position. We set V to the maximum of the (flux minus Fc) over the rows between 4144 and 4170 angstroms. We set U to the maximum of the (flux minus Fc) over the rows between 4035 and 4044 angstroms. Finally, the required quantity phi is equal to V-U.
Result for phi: 0.0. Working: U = 0.2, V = 0.18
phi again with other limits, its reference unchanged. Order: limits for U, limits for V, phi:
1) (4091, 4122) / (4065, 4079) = -0.7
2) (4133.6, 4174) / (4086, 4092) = 0.9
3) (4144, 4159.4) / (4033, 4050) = 0.1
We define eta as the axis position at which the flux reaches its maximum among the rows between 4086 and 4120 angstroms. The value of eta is 4090.51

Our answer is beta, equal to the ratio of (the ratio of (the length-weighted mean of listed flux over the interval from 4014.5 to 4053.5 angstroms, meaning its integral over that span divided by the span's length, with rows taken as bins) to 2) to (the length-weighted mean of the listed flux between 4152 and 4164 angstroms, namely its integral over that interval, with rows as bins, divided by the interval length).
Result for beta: 0.53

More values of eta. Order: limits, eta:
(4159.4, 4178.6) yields 4164.64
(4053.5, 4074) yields 4073.59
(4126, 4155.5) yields 4151.23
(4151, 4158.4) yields 4151.23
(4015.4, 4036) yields 4016.77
